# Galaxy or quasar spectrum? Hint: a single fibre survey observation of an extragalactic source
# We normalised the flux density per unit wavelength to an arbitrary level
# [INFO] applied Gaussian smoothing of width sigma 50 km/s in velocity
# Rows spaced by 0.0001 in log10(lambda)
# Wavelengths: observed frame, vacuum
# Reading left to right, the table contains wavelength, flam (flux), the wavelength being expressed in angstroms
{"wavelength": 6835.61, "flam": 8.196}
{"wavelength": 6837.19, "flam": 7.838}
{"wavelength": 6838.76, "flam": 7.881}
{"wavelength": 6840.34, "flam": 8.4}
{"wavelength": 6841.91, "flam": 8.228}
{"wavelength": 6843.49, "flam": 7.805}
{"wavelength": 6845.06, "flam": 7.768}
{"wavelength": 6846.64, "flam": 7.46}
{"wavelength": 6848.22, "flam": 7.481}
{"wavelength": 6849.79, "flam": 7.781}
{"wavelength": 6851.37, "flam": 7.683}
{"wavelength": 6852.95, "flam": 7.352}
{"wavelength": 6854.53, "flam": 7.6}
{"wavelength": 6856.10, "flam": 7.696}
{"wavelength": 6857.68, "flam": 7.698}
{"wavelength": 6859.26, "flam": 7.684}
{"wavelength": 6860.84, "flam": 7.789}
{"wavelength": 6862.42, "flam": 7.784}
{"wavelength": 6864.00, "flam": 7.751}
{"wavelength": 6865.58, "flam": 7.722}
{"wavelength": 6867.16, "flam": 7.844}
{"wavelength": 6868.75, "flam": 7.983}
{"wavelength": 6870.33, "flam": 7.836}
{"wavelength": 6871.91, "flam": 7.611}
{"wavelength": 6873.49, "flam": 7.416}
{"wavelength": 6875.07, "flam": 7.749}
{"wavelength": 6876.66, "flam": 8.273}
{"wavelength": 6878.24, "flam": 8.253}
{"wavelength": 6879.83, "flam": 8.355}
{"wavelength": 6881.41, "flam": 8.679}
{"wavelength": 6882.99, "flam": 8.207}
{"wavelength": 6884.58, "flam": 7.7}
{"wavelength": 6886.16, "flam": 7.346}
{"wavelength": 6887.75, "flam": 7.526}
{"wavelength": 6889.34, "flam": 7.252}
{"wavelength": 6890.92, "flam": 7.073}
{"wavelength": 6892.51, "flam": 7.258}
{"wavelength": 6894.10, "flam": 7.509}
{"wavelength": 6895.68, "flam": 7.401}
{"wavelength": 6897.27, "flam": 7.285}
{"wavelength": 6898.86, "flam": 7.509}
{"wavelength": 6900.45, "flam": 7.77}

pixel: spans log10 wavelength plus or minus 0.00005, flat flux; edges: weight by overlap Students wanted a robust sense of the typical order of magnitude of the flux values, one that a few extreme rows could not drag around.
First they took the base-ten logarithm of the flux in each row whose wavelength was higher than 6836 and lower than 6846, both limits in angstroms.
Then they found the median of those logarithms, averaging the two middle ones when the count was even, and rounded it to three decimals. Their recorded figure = 0.895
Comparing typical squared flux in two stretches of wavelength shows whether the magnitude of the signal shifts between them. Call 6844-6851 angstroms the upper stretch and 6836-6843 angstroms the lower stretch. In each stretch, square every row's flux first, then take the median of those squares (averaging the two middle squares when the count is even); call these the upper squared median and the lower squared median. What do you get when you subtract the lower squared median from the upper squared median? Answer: -6.8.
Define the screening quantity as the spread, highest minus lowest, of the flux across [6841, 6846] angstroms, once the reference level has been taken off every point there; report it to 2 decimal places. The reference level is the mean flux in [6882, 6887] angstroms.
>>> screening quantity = 0.46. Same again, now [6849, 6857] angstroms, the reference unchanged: 0.43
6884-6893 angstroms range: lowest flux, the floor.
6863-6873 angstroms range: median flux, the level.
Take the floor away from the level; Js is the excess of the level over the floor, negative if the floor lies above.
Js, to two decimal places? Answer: 0.72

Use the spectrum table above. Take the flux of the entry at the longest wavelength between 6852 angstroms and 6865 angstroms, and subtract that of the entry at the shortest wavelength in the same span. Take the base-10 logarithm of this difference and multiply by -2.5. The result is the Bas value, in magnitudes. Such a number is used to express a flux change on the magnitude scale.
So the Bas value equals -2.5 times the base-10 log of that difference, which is 1.00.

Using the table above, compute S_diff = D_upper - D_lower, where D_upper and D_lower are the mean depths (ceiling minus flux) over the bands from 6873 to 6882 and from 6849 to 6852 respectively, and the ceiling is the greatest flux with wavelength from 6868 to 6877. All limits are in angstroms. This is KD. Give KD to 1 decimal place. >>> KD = -0.4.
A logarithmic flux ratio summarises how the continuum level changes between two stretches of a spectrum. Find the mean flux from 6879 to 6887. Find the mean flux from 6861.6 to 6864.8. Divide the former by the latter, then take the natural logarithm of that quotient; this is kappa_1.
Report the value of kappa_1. 0.04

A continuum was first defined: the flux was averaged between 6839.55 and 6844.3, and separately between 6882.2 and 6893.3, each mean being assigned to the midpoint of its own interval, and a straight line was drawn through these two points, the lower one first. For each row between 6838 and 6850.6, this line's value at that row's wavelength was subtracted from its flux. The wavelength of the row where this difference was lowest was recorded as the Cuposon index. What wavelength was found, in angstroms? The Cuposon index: 6846.64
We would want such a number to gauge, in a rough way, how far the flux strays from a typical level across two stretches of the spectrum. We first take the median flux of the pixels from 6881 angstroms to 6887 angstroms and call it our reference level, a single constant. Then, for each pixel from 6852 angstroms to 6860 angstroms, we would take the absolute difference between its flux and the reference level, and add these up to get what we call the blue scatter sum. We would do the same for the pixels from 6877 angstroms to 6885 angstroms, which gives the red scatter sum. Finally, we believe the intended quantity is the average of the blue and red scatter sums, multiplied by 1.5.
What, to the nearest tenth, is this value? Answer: 2.8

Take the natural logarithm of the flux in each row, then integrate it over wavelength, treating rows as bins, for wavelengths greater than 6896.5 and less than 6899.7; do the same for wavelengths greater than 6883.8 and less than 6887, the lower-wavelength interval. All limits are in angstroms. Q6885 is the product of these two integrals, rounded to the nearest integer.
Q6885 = 41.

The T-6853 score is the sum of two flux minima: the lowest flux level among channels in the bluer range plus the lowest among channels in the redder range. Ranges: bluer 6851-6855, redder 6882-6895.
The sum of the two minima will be 14.4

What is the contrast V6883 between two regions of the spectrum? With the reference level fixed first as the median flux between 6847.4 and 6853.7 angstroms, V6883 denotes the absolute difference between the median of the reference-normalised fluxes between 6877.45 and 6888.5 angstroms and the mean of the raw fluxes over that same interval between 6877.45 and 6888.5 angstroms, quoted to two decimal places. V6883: 6.93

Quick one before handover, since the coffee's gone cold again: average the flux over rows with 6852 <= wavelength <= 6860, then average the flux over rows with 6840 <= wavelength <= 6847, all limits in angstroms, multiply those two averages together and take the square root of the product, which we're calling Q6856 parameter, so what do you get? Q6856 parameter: 7.77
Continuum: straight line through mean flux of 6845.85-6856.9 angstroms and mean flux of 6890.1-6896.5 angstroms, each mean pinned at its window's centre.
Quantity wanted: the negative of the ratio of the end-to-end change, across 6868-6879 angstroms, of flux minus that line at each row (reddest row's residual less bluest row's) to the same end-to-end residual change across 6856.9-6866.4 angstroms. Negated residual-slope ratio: -4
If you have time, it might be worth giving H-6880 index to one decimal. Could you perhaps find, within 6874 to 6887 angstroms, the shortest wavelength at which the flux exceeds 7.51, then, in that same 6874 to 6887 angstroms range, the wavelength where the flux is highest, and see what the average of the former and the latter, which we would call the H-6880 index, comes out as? 6878.2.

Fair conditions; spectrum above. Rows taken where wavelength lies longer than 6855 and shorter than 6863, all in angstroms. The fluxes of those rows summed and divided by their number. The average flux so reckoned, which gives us 7.73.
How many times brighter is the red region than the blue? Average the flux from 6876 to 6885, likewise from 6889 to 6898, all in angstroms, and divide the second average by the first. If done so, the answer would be 0.88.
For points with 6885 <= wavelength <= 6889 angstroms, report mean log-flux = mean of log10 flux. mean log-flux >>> 0.871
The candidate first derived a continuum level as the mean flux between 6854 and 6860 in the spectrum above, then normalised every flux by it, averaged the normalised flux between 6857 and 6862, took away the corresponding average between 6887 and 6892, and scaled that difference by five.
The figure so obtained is 0.29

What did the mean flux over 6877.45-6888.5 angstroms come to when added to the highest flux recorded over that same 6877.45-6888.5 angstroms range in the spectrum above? 16.7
